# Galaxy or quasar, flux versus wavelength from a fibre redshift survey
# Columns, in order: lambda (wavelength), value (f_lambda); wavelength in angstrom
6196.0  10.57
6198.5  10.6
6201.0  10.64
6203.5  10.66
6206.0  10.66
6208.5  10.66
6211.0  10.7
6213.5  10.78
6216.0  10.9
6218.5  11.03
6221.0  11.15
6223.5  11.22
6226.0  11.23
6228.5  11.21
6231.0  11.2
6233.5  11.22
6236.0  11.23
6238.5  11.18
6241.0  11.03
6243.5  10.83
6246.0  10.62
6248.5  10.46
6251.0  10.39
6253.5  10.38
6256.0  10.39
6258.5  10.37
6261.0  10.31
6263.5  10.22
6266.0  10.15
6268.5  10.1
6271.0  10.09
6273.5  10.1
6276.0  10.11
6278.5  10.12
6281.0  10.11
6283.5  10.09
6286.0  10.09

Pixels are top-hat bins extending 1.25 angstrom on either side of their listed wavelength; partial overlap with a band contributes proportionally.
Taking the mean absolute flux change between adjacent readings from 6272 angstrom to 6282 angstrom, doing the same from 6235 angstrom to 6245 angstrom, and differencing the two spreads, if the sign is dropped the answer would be 0.12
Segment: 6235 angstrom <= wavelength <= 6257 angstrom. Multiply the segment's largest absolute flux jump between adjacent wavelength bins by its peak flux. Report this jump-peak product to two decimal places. 2.36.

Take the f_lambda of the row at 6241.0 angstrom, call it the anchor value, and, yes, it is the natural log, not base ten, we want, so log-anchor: 2.40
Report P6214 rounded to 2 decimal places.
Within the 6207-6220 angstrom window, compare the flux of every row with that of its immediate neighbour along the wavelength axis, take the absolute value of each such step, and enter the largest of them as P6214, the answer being 0.13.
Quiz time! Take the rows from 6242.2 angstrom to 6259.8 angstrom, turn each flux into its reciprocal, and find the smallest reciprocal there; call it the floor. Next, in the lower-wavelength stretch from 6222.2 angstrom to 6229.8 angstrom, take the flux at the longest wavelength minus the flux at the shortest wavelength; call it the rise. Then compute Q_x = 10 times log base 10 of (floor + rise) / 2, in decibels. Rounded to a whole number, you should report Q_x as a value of -14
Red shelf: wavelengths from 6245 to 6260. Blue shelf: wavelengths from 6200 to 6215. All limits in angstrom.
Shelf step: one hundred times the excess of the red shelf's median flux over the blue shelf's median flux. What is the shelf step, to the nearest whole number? -27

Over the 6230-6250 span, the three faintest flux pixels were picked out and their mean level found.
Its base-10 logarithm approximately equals 1.03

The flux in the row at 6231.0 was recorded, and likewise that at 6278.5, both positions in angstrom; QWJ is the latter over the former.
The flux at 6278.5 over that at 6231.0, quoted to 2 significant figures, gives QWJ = 0.90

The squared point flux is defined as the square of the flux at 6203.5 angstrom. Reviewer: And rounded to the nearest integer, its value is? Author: 114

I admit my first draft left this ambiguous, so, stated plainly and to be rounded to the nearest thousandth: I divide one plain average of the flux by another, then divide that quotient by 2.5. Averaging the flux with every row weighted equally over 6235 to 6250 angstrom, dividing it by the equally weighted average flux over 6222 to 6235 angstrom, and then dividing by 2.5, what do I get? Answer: 0.388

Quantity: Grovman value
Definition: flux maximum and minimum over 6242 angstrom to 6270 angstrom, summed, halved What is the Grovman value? 10.5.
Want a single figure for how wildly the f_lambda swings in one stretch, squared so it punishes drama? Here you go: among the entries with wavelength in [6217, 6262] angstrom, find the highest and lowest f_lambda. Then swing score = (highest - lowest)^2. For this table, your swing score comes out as 0.85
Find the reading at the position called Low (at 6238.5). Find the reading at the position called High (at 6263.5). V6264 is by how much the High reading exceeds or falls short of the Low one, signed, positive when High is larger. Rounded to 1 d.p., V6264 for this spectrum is -1.0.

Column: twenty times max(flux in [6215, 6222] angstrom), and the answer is 223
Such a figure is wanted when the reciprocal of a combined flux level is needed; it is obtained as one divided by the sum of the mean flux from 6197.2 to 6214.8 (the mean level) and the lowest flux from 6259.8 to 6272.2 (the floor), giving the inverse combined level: 0.0482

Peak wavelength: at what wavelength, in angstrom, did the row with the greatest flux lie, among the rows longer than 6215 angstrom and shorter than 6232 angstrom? 6226.0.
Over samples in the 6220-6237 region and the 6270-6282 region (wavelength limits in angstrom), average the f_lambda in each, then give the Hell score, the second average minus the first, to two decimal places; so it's -1.10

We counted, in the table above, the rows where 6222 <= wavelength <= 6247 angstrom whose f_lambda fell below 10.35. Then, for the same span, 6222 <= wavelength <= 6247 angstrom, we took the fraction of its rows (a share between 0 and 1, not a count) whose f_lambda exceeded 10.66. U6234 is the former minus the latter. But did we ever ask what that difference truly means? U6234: -0.9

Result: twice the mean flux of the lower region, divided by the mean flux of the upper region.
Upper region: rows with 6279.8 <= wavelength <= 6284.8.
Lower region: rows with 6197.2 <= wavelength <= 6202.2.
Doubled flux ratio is 2.10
